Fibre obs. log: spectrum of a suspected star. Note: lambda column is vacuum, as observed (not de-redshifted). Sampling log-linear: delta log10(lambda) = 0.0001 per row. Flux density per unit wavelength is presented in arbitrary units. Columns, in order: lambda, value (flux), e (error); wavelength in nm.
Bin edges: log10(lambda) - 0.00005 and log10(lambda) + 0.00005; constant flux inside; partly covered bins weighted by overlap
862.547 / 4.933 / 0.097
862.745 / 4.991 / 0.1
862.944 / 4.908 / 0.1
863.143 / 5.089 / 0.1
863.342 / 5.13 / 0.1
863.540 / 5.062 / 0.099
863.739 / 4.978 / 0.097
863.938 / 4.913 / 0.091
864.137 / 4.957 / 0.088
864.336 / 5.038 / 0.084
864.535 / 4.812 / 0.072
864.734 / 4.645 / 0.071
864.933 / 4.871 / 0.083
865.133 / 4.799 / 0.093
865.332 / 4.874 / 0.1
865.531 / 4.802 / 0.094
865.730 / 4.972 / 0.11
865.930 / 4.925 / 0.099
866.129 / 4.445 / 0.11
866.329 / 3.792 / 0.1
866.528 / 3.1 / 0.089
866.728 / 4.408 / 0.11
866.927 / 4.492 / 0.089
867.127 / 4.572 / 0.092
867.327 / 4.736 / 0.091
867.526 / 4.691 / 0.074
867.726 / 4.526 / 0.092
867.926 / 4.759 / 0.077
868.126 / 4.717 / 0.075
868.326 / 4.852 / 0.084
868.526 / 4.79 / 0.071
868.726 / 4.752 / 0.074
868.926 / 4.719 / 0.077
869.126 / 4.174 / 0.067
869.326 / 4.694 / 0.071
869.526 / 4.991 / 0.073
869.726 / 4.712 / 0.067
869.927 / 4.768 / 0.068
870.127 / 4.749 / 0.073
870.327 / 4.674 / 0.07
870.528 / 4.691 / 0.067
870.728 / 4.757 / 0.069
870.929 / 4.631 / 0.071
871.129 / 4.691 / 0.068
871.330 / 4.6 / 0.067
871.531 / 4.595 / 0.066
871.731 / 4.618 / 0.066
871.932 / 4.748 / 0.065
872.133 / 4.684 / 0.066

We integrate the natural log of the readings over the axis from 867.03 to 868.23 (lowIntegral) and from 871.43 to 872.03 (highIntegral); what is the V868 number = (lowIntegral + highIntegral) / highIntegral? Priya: 3.0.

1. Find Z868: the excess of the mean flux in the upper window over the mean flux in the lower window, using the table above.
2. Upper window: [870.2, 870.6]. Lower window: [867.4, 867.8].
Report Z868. 0.1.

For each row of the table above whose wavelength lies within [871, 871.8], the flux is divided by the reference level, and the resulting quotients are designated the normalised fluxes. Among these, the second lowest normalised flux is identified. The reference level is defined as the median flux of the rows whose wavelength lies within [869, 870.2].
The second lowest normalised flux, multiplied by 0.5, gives 0.486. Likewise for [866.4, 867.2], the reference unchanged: 0.466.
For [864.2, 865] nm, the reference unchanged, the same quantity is 0.509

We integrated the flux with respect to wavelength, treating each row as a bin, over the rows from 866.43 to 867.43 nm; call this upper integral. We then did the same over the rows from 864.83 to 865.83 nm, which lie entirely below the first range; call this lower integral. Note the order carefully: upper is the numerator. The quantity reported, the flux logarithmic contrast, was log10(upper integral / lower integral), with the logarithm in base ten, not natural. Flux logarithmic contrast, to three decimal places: -0.057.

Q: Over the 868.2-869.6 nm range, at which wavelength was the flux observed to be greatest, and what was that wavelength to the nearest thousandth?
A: 869.526 nm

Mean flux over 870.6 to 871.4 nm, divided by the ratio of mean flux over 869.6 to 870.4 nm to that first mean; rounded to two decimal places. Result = 4.61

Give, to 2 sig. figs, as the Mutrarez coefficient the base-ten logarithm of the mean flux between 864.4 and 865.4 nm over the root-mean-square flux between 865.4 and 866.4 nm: 0.018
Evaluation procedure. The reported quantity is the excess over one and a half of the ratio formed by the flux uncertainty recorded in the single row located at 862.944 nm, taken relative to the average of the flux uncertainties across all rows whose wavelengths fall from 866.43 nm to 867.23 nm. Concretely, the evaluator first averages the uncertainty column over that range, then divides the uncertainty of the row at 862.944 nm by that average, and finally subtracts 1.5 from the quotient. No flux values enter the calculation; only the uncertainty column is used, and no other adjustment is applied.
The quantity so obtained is -0.4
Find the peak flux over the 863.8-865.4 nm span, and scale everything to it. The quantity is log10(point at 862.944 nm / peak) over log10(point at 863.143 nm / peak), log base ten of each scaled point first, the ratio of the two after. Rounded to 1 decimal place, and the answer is -2.6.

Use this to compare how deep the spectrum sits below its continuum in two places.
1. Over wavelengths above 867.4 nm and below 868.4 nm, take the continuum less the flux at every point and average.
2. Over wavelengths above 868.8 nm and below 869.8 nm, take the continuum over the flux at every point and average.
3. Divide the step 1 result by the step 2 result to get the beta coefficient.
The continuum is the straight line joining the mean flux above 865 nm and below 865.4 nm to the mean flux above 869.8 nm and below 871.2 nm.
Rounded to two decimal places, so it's 0.06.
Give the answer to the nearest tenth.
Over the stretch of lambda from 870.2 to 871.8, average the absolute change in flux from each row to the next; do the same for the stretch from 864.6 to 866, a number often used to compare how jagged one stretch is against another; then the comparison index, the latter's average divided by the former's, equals 2.0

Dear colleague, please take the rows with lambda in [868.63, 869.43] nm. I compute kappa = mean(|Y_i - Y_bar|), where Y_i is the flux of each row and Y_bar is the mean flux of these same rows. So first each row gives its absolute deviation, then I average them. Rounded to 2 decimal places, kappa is 0.21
